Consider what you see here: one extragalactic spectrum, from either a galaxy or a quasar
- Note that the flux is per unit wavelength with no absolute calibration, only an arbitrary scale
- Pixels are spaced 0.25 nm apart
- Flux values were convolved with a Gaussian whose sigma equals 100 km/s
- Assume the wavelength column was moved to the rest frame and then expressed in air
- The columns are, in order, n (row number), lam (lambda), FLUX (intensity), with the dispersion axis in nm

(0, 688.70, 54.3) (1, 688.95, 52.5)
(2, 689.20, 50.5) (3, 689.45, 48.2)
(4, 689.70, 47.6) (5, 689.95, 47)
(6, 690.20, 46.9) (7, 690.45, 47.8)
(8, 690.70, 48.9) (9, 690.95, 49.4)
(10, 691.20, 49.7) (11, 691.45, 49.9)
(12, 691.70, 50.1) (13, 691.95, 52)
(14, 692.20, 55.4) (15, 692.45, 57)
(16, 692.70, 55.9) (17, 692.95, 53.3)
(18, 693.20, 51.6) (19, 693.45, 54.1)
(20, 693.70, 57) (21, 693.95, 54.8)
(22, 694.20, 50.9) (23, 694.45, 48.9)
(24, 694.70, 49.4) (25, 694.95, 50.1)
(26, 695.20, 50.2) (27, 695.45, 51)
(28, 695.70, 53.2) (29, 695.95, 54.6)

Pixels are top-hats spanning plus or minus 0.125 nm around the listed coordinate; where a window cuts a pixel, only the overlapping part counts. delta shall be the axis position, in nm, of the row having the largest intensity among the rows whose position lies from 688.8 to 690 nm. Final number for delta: 688.95 nm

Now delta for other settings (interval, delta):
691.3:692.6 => 692.45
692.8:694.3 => 693.70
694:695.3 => 694.20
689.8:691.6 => 691.45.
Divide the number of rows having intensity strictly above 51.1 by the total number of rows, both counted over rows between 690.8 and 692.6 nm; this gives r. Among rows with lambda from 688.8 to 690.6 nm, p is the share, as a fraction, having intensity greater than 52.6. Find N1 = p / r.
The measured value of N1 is 0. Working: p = 0.0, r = 0.43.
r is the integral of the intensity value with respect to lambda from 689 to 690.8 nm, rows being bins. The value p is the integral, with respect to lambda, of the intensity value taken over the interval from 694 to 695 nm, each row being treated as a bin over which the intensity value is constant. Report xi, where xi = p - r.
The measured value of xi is -37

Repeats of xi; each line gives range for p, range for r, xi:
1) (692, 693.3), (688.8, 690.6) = -17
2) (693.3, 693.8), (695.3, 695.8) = 2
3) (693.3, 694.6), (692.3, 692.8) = 41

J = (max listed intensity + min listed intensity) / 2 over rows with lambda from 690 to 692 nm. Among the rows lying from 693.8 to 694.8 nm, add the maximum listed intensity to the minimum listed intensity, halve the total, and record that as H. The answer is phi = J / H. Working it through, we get 0.95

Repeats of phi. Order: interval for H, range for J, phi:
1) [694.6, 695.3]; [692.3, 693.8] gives 1.09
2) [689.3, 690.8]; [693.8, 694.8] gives 1.08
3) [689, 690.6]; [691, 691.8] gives 1.02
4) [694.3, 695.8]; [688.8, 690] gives 0.97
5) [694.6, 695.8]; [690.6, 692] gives 0.98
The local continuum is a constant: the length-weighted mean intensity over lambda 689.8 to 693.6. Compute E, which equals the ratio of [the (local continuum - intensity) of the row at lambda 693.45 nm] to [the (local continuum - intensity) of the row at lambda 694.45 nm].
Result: -1.2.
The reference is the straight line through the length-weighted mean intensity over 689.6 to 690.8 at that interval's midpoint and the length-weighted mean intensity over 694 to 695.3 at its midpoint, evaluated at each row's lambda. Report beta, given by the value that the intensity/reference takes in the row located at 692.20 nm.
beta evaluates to 1.14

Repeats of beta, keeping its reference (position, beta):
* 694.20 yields 1.02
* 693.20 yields 1.05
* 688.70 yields 1.16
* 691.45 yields 1.03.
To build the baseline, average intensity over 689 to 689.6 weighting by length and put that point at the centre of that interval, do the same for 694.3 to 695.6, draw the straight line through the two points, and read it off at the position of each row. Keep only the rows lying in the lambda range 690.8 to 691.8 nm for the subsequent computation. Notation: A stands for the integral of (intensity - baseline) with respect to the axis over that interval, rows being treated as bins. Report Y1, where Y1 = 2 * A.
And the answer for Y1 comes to 0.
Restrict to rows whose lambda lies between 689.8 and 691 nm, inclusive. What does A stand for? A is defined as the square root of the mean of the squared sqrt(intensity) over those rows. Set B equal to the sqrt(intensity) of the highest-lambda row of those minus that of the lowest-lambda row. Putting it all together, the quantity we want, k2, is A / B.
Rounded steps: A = 6.9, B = 0.17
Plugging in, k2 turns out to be 40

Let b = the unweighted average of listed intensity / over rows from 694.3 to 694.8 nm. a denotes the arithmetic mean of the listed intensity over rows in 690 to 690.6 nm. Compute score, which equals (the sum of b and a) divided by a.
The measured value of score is 2.04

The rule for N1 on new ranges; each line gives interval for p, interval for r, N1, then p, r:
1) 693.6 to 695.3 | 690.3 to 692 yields 2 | 0.3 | 0.14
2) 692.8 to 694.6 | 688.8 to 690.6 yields 4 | 0.6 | 0.14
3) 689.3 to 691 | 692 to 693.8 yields 0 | 0.0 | 1.00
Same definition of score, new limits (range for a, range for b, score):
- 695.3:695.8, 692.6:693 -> 2.05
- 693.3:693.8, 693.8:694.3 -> 1.95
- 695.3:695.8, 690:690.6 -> 1.91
